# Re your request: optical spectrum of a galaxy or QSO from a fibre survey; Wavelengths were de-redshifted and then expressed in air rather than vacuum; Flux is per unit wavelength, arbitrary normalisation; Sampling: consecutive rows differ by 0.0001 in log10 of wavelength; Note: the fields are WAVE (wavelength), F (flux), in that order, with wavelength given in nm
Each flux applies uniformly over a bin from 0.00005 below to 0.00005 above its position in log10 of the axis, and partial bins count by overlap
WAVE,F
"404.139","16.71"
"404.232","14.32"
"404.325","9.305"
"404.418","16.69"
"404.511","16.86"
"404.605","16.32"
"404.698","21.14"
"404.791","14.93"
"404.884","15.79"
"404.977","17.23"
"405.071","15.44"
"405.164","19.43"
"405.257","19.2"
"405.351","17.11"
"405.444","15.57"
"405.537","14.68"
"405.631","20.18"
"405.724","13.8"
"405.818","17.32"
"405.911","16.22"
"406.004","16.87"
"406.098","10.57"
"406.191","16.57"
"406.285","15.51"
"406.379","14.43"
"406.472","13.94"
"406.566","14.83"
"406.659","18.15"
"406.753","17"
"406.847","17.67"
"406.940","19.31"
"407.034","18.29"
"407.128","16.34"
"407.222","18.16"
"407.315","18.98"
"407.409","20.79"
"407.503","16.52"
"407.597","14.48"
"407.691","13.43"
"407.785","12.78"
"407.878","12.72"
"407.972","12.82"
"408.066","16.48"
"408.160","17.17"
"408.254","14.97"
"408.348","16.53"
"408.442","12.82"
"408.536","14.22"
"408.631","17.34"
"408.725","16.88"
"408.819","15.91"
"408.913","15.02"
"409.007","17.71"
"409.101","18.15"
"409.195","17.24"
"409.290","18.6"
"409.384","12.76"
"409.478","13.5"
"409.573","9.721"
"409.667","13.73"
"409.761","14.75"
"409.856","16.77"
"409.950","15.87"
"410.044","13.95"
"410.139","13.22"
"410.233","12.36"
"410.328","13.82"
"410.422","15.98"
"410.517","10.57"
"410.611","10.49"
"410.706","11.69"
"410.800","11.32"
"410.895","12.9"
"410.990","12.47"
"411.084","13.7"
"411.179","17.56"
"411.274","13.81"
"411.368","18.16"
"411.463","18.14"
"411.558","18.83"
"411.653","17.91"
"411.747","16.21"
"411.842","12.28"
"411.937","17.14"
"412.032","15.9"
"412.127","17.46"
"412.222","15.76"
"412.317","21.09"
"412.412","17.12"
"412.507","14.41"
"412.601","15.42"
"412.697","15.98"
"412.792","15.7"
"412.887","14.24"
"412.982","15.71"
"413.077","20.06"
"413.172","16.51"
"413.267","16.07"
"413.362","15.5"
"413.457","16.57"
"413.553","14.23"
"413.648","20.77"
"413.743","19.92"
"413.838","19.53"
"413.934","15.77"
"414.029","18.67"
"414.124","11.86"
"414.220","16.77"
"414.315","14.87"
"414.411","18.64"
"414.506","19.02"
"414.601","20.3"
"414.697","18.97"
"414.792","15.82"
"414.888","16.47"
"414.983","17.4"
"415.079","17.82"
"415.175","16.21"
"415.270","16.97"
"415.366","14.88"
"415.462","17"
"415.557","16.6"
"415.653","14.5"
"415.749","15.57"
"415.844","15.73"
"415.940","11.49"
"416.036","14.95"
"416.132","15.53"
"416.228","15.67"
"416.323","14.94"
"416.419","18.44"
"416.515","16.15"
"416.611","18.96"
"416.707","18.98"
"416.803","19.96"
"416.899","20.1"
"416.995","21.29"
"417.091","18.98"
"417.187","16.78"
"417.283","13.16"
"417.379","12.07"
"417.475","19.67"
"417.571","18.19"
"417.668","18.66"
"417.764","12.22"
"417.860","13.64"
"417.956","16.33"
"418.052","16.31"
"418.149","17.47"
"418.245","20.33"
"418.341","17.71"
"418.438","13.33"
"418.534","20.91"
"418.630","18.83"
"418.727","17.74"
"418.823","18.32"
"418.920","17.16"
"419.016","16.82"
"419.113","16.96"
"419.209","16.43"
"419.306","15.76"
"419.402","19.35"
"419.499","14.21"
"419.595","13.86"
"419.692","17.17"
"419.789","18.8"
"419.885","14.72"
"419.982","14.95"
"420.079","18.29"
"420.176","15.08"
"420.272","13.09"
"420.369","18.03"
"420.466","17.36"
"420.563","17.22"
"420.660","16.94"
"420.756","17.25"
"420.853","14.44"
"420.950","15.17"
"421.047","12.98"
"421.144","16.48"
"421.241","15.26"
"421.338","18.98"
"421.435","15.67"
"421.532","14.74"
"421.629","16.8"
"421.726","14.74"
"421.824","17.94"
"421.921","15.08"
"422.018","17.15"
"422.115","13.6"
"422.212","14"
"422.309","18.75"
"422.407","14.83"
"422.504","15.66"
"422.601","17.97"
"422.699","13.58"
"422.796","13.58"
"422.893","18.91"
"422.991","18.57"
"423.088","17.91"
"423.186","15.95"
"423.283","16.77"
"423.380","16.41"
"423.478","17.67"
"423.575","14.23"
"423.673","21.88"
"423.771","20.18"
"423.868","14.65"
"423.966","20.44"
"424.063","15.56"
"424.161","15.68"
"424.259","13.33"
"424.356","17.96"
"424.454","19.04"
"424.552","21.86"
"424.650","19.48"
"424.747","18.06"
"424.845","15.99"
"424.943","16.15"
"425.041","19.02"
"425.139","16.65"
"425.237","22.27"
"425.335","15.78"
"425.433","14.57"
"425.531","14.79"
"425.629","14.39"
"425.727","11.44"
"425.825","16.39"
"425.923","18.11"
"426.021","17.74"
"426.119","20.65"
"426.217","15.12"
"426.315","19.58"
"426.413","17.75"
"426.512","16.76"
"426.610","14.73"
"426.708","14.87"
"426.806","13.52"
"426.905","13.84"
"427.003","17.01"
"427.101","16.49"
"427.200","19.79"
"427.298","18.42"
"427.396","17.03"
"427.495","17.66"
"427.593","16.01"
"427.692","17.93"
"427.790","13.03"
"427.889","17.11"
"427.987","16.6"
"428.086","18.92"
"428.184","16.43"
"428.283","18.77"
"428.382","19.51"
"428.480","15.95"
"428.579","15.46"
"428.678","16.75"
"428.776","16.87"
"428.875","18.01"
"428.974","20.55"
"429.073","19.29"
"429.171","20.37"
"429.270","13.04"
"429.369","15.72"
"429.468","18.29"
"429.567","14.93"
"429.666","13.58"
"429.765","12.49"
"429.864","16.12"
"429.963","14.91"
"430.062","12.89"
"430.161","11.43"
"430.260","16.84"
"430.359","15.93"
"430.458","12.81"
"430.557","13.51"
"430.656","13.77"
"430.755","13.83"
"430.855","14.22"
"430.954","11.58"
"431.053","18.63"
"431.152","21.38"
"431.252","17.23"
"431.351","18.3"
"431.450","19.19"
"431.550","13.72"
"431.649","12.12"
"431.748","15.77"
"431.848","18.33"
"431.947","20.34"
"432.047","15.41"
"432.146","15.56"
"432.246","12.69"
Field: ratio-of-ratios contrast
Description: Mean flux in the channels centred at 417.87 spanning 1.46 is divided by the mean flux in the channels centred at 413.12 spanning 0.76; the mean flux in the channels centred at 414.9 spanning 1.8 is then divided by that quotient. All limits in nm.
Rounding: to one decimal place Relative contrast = 16.6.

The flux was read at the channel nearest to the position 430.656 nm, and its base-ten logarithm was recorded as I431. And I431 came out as 1.14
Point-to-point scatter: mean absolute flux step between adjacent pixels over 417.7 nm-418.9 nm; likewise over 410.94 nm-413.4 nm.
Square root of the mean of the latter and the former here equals 1.52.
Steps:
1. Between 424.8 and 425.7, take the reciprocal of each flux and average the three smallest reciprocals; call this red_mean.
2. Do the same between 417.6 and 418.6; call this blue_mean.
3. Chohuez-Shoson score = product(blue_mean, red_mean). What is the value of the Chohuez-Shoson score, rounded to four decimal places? 0.0026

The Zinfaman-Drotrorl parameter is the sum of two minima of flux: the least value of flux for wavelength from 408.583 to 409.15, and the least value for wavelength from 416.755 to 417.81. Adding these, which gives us 27.1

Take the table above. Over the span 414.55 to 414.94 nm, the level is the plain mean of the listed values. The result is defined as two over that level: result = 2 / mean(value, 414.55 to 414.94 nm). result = 0.112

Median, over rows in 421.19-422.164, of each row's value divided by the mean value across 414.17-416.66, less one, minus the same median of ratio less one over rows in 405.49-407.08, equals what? -0.07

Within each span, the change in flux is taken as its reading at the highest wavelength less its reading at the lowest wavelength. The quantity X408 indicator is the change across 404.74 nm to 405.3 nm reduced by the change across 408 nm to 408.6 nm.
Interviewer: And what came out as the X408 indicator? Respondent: 7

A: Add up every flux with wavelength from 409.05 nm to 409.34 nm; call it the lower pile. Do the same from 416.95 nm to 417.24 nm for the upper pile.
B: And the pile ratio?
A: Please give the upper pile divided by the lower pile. 1.06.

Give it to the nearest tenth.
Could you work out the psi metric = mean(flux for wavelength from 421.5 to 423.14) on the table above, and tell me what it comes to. 16.1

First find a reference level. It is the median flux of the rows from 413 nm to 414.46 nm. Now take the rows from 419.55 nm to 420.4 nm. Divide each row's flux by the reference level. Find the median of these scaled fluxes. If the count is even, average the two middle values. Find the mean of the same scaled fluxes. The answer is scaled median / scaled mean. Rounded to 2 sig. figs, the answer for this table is 0.94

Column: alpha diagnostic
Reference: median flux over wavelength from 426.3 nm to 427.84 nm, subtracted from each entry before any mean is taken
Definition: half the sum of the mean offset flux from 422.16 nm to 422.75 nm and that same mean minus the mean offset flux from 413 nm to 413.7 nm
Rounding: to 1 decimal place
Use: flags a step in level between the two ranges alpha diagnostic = -1.2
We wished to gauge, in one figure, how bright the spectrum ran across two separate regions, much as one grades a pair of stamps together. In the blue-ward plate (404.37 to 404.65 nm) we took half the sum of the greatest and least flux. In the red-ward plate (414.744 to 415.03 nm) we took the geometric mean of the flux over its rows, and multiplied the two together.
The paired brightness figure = 275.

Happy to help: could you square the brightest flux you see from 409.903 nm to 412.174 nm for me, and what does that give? 355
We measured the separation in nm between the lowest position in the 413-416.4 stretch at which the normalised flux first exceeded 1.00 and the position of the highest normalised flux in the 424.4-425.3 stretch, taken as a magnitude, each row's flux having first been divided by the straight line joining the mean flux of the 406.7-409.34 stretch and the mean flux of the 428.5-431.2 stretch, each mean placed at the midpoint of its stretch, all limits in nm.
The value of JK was 12.16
